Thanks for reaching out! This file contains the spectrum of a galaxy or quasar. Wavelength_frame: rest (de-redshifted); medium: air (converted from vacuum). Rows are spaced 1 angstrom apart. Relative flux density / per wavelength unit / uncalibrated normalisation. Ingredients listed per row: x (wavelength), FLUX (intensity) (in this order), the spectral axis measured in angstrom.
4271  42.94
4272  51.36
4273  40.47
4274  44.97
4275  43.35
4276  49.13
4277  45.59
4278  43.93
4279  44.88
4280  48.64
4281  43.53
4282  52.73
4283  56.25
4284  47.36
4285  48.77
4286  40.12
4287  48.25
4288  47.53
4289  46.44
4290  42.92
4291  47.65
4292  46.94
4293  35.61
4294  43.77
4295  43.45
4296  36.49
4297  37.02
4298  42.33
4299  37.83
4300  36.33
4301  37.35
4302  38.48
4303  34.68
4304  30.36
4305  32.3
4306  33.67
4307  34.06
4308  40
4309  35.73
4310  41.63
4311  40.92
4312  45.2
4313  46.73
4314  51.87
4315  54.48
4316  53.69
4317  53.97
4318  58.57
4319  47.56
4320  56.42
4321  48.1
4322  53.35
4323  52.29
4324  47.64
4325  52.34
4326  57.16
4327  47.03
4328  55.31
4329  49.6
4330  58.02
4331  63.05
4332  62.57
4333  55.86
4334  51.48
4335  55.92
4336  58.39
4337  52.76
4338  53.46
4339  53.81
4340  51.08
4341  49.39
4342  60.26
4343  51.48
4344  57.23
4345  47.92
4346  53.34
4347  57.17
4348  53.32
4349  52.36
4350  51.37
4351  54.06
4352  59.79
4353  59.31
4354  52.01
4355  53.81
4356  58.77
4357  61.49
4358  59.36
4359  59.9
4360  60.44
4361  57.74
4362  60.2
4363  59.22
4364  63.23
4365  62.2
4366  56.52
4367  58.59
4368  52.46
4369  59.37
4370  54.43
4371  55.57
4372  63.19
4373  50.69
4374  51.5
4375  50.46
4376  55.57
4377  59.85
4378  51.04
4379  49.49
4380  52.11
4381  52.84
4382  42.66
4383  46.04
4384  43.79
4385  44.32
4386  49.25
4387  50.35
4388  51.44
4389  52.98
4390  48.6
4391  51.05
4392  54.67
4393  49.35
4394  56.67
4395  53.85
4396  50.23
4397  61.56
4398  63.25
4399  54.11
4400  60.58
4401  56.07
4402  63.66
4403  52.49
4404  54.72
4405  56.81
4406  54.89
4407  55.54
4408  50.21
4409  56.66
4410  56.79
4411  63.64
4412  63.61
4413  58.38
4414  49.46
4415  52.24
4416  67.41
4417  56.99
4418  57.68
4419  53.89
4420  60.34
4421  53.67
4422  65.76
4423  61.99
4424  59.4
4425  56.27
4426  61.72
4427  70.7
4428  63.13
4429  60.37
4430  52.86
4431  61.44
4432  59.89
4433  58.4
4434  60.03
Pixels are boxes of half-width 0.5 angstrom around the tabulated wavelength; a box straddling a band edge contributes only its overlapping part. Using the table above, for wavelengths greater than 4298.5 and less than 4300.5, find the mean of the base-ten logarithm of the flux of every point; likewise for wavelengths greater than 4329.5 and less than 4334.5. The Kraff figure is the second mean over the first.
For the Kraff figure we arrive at 1.12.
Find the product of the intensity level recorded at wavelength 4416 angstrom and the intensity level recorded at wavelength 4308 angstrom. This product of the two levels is 2696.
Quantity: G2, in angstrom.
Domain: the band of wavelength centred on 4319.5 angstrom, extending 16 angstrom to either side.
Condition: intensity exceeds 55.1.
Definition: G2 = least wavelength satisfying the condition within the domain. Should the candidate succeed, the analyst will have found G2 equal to 4318 angstrom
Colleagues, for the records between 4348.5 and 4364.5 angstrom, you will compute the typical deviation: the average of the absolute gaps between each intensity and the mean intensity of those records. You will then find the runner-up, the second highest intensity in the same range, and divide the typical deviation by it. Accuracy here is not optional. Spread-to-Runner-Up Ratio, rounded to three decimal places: 0.051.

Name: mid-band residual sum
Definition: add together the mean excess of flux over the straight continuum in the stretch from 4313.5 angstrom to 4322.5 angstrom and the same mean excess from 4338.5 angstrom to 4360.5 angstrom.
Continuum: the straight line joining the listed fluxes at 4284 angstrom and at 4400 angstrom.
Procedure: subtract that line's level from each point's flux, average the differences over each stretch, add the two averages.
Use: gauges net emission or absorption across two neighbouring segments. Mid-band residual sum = 2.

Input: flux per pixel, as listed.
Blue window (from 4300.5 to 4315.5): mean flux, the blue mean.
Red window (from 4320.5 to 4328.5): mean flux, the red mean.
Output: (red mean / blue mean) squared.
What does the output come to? 1.68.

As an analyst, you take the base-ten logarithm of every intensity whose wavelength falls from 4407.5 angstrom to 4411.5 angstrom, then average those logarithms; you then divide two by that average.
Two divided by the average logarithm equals 1.14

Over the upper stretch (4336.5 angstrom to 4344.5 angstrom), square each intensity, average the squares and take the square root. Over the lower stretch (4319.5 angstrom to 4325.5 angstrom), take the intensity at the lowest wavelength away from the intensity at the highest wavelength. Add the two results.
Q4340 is 50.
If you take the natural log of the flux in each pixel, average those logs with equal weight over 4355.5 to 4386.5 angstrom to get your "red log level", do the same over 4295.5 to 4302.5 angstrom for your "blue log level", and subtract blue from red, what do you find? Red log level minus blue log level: 0.36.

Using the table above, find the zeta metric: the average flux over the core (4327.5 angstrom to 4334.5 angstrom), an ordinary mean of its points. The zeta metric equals 56.6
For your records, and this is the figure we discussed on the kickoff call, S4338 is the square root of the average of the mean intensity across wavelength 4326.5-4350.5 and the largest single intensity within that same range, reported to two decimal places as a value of 7.66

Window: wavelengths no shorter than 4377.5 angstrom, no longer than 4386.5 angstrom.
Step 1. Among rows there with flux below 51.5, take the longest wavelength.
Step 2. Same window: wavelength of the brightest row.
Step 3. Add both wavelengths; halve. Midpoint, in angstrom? 4383.5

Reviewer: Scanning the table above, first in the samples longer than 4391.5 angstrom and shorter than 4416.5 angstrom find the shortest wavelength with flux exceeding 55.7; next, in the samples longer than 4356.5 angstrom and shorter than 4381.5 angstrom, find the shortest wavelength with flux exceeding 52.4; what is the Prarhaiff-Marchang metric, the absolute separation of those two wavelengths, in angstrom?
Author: 37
